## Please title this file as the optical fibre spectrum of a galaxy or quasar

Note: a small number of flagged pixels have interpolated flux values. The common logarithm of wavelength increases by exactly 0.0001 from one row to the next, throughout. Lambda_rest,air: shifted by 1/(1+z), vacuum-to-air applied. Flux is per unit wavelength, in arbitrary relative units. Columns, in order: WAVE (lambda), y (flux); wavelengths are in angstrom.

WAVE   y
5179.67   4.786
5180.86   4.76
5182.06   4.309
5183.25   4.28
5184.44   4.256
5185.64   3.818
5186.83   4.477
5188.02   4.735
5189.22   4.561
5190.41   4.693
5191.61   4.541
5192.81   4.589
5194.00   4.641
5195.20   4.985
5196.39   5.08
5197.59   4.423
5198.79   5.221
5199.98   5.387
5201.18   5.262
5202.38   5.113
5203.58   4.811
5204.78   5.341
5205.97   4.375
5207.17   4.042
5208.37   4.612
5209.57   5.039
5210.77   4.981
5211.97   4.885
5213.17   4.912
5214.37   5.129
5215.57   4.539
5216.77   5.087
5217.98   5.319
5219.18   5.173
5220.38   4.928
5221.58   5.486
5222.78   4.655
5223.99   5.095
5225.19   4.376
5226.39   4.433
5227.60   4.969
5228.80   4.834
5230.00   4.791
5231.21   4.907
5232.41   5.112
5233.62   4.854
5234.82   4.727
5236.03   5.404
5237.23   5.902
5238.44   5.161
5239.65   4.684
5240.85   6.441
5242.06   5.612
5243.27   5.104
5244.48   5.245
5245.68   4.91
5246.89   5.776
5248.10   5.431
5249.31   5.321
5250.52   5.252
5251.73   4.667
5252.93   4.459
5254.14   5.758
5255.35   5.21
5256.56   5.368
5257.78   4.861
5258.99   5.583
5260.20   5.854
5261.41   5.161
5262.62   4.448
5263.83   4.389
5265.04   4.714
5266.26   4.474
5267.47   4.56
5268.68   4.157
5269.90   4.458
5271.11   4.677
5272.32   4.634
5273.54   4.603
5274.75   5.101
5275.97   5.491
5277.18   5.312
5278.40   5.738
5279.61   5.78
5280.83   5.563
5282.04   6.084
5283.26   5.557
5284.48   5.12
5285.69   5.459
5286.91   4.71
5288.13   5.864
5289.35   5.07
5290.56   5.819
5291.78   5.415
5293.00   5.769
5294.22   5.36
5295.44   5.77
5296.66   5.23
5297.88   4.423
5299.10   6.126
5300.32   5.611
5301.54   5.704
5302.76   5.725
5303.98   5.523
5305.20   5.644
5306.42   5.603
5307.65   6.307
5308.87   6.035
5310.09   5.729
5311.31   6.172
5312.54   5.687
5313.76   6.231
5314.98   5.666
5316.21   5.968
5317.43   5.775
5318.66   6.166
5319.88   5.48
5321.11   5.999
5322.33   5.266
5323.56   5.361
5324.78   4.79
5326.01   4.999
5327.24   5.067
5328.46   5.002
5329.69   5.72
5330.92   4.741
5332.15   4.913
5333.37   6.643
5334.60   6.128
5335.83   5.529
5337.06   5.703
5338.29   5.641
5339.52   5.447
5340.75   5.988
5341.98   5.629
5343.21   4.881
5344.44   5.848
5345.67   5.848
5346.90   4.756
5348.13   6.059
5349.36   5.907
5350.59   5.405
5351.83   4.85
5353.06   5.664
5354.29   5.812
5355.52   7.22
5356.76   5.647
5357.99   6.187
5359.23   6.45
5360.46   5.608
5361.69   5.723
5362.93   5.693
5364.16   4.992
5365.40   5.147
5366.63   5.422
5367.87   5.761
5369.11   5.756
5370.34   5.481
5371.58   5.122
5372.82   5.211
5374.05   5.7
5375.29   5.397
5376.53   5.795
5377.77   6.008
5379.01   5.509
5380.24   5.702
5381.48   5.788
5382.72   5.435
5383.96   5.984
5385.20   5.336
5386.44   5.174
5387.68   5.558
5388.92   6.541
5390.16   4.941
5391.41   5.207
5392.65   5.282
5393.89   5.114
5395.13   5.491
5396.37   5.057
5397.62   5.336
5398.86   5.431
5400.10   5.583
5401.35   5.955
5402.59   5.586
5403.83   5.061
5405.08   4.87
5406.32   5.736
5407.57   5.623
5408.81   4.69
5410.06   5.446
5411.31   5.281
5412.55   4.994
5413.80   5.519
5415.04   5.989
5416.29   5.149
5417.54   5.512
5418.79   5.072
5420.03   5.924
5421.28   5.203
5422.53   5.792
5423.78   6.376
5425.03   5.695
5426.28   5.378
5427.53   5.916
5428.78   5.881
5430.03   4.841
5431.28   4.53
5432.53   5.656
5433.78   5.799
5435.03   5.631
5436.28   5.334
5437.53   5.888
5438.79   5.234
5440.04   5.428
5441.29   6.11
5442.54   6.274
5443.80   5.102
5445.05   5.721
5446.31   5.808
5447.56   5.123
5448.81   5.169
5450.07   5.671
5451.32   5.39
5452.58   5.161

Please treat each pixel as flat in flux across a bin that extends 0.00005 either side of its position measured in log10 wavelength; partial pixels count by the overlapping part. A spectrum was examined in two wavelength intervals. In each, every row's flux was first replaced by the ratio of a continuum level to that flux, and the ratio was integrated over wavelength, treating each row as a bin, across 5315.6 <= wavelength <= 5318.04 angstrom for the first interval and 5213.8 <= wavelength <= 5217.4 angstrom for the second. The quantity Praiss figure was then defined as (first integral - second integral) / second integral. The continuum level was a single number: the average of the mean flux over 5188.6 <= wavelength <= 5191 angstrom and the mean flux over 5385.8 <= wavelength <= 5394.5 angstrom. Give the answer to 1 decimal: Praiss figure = -0.4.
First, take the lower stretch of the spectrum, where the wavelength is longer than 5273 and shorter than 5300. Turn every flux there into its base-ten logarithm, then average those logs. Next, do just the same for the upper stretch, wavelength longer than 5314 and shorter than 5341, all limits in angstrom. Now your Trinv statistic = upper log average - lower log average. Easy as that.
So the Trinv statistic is 0.009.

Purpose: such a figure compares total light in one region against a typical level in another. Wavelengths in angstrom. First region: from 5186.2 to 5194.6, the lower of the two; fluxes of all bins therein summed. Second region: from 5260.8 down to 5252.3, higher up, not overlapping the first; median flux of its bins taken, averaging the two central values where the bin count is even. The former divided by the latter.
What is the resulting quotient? 6.0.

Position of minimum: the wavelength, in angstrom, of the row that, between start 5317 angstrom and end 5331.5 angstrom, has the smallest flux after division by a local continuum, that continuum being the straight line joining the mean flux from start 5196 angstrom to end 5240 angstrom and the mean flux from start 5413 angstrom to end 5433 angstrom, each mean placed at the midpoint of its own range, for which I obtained 5330.92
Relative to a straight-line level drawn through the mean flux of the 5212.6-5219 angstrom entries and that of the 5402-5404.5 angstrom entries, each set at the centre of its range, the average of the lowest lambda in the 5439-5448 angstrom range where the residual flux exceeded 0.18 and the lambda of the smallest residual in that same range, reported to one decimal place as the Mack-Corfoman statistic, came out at 5442.5 angstrom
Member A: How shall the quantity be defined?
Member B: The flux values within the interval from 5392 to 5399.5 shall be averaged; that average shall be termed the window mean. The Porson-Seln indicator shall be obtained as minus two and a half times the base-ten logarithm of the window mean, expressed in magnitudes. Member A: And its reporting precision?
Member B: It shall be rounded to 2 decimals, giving -1.81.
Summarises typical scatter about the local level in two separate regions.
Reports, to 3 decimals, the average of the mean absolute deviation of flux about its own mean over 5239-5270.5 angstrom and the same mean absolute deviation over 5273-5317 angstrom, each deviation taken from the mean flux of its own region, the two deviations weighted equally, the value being 0.396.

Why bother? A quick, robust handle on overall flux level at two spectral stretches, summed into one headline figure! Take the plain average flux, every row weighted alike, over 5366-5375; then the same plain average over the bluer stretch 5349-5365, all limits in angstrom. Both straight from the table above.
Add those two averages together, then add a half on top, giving 11.8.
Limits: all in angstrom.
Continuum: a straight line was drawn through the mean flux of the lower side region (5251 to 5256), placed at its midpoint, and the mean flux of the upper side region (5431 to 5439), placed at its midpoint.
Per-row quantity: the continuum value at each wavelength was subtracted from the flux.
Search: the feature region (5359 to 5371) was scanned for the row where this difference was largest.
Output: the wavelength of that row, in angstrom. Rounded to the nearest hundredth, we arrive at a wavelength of 5359.23 angstrom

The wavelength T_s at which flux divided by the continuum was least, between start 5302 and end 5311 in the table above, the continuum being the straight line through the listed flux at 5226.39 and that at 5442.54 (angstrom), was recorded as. 5303.98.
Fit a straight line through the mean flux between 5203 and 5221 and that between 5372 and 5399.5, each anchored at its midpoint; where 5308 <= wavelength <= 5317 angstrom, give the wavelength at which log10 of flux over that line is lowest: 5314.98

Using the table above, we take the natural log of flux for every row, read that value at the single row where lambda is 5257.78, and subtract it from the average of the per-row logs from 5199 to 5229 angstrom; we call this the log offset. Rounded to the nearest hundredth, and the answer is 0.01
